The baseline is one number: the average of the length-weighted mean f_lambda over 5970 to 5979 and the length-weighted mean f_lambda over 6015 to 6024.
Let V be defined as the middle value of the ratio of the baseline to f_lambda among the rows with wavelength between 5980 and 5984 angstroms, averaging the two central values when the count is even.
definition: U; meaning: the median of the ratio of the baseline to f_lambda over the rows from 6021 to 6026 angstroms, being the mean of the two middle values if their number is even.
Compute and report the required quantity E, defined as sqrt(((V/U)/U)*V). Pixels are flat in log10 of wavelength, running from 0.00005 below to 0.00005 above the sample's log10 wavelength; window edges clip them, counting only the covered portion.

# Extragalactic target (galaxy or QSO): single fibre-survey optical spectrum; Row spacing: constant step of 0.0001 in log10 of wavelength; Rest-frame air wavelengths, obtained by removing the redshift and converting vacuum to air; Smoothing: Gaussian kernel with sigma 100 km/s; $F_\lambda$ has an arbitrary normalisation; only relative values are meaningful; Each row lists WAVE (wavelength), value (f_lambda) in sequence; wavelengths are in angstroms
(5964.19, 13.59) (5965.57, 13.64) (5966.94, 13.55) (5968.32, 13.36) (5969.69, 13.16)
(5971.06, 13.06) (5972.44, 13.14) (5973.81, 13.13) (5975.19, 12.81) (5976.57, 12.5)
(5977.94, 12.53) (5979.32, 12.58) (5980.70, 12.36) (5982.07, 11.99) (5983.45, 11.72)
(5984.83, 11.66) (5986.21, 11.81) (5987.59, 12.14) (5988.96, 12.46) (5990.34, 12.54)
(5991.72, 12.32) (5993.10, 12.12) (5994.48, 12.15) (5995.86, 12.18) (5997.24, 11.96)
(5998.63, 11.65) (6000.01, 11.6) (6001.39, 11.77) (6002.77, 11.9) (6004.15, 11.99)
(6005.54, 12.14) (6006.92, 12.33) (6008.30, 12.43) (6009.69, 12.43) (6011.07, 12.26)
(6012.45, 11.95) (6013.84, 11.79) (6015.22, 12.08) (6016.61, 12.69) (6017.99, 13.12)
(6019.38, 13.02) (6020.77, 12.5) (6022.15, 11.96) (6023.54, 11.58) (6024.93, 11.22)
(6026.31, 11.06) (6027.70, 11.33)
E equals 0.97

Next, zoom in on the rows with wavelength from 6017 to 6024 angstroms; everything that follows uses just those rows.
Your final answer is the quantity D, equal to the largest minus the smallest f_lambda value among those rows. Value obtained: 1.54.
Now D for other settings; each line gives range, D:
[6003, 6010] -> 0.44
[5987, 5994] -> 0.42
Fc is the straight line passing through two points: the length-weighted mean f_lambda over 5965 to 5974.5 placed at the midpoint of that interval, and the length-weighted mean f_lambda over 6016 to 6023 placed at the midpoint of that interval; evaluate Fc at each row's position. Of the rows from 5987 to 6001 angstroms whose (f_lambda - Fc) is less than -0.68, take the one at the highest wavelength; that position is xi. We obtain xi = 6000.01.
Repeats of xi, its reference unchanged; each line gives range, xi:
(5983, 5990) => 5987.59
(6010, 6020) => 6013.84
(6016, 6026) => 6024.93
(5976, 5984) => 5983.45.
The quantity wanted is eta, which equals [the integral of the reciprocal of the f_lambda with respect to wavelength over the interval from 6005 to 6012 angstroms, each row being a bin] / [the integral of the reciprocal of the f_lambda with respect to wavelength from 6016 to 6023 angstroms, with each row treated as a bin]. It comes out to 1.03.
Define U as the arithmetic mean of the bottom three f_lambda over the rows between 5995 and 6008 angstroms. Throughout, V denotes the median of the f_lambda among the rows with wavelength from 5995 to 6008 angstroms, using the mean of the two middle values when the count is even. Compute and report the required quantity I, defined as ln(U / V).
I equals -0.0243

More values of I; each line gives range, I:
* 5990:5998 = -0.0073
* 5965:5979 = -0.0405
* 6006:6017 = -0.0293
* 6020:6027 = -0.0257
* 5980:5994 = -0.0335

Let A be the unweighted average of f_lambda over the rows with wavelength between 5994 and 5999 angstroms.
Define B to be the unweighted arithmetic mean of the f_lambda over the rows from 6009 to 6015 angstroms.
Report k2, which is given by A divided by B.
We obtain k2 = 0.99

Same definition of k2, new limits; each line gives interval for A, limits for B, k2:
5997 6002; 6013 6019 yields 0.95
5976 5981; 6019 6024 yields 1.02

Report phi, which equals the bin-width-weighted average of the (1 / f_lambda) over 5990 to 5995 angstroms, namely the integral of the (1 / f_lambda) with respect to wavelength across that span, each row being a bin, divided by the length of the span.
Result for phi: 0.0815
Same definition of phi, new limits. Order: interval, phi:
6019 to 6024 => 0.0818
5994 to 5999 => 0.0832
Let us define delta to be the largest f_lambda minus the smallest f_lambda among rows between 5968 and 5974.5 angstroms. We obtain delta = 0.30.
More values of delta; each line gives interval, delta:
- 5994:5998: 0.22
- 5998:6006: 0.54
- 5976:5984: 0.86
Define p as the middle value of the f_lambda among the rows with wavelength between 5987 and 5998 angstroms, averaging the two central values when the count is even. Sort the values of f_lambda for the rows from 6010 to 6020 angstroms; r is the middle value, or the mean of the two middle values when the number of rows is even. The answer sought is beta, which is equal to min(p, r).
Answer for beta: 12.2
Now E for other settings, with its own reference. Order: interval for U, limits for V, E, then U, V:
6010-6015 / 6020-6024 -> 1.00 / 1.06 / 1.06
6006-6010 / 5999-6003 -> 1.06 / 1.02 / 1.08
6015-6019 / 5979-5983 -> 1.03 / 1.00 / 1.02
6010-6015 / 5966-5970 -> 0.89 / 1.06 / 0.95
